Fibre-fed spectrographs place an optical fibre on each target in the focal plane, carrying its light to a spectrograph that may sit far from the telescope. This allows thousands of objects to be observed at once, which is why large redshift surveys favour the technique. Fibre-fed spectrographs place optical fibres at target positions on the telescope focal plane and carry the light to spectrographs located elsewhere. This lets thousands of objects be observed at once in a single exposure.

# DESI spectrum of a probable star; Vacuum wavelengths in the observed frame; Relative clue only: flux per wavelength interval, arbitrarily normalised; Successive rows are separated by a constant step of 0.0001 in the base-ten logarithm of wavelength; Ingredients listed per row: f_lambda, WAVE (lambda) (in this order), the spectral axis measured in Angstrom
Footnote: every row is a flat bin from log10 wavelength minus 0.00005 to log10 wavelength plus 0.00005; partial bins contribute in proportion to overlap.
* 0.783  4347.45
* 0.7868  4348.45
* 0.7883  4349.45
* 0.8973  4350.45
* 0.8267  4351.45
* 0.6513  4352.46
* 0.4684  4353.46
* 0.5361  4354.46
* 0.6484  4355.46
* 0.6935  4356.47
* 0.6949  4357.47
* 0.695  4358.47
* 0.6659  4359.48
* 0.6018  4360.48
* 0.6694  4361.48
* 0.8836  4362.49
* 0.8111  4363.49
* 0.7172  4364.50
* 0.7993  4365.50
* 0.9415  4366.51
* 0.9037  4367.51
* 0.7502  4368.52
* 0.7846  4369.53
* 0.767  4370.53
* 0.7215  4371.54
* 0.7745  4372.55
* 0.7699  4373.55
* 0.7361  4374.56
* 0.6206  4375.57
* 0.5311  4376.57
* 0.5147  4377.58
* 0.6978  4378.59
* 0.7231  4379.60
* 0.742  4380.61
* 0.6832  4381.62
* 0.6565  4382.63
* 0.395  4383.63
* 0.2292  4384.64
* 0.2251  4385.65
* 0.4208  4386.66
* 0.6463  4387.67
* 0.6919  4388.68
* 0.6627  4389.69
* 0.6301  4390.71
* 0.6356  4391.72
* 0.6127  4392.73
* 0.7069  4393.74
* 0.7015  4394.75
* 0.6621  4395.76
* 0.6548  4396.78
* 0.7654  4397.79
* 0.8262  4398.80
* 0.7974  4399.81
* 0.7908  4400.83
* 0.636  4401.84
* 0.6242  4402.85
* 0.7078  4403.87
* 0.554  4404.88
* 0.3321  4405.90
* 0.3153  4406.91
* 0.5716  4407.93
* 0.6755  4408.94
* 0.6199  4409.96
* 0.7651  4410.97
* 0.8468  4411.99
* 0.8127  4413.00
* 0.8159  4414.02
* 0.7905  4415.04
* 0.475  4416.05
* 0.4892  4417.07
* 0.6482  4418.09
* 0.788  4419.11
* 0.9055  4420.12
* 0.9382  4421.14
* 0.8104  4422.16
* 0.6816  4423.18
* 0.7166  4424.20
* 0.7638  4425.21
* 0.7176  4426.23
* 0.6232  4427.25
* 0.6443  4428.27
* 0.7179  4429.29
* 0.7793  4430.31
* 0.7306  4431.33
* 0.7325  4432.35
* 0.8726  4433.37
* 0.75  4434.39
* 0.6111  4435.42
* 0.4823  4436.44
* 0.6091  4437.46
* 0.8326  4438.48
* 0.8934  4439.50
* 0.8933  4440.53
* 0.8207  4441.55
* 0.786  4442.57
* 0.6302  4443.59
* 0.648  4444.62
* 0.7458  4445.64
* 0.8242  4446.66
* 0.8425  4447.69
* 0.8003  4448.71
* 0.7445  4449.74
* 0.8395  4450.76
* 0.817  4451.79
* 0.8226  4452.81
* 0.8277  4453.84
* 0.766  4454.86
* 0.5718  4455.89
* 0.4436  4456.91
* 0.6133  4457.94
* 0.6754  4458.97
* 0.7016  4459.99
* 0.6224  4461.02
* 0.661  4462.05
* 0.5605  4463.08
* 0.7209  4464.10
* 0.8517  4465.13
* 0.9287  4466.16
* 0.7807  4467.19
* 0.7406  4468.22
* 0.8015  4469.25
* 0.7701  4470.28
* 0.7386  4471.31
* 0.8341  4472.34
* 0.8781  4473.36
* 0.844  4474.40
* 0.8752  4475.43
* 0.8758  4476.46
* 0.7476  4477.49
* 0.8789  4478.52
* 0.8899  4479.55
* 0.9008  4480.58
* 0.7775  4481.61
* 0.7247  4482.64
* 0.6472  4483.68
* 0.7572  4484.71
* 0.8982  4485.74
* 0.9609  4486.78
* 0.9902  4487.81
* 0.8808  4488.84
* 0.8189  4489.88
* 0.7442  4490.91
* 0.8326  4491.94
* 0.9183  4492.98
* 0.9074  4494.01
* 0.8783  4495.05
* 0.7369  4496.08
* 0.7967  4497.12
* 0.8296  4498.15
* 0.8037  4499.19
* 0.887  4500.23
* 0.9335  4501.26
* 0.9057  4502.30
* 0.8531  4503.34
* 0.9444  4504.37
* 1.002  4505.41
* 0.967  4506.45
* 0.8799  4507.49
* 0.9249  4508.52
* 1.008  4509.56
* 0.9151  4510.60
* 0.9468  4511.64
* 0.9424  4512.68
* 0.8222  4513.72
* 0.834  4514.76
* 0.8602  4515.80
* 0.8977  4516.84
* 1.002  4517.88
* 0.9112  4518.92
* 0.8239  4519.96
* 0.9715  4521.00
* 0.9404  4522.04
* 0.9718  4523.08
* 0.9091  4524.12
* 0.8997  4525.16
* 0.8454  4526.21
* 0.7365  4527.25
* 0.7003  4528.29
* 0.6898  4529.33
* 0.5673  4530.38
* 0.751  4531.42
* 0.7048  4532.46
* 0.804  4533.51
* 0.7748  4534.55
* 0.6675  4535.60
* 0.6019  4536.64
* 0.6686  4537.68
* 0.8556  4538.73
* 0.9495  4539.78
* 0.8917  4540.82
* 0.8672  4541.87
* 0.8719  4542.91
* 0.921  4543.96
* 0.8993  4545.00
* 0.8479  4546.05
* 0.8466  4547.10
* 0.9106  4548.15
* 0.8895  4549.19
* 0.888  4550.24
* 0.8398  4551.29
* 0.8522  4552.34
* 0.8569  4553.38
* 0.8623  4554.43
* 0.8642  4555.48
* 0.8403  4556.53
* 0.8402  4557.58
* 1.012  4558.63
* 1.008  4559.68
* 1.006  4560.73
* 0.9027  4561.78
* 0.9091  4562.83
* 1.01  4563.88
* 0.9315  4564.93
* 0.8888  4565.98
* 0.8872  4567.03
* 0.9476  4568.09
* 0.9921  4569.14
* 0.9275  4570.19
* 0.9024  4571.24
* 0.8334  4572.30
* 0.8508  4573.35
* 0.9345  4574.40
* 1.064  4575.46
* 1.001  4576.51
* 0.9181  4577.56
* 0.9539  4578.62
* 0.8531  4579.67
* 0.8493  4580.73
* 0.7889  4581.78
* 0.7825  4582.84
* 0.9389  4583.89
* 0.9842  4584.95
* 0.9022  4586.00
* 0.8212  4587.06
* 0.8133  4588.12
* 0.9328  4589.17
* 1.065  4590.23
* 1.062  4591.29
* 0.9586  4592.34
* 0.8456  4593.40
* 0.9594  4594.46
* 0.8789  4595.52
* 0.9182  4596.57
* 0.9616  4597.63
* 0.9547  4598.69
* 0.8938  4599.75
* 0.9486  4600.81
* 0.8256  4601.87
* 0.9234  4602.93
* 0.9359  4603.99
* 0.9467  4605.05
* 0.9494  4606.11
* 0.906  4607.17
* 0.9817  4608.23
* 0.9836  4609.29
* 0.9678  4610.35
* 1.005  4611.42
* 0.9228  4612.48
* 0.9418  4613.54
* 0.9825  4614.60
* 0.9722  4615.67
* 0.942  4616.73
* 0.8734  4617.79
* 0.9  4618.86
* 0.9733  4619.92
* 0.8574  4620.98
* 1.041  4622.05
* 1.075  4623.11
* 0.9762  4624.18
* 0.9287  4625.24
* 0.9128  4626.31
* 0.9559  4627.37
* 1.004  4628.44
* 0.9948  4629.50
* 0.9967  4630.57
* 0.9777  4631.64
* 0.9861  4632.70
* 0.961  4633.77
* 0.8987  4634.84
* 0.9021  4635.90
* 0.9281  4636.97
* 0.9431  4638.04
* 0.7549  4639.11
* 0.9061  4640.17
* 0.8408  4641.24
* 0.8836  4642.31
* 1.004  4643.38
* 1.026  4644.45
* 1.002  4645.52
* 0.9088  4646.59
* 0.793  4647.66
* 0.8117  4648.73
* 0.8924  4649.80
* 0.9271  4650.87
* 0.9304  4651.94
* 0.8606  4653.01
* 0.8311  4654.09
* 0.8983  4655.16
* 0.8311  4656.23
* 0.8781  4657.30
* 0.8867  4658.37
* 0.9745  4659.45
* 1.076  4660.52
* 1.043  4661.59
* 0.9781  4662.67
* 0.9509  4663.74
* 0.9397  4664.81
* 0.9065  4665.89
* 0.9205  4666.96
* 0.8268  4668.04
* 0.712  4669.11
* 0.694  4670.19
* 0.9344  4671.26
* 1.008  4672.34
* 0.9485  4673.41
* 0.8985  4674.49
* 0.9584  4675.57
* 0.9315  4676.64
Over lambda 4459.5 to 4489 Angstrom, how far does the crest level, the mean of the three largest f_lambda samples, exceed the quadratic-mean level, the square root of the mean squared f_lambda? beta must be 0.15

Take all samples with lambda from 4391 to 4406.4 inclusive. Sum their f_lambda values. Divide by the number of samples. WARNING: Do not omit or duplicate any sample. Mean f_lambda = 0.667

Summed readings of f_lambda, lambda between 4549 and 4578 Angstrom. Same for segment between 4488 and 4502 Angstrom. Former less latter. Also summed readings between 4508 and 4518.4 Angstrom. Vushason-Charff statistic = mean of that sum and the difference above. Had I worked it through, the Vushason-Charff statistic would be 12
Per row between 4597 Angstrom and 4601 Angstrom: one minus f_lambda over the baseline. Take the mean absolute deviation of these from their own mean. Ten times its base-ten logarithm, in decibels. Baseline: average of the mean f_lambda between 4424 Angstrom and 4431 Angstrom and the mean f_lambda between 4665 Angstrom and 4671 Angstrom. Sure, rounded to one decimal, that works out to -15.2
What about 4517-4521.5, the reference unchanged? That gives -11.1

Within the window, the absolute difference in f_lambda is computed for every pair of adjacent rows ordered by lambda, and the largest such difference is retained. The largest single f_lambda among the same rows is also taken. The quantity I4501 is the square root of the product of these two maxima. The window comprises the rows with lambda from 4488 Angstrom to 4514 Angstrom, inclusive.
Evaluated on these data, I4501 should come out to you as 0.38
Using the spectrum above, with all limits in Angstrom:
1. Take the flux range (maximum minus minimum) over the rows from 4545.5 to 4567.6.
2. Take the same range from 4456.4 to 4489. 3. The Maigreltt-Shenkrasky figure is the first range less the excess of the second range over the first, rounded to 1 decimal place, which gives -0.2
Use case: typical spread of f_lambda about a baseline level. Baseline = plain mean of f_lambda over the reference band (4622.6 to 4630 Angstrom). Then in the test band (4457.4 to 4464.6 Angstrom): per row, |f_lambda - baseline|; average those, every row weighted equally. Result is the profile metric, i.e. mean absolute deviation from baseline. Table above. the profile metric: 0.33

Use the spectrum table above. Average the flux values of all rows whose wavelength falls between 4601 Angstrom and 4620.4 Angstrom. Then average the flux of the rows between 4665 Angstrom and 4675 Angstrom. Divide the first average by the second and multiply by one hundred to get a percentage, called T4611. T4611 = 108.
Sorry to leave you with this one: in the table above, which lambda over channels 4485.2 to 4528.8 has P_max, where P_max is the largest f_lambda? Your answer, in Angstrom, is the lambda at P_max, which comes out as 4509.56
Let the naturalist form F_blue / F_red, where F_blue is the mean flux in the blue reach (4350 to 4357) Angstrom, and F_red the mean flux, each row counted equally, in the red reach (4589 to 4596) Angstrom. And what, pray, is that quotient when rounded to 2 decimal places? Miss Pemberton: 0.70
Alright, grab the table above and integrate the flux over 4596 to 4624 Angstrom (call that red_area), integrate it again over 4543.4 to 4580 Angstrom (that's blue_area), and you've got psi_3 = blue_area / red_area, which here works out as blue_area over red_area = 1.3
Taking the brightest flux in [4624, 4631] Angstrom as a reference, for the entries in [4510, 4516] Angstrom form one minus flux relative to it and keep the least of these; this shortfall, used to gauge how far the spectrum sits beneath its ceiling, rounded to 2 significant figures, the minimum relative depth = 0.057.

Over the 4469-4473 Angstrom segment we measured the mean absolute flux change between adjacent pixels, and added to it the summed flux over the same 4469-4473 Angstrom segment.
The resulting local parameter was 3.2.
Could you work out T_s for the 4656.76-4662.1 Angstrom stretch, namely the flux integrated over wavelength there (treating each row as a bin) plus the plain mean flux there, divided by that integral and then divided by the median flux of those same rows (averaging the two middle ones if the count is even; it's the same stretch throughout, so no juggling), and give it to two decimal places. 1.22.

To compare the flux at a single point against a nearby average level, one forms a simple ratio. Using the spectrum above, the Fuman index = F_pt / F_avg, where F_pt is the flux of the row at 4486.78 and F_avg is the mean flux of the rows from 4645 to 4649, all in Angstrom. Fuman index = 1.09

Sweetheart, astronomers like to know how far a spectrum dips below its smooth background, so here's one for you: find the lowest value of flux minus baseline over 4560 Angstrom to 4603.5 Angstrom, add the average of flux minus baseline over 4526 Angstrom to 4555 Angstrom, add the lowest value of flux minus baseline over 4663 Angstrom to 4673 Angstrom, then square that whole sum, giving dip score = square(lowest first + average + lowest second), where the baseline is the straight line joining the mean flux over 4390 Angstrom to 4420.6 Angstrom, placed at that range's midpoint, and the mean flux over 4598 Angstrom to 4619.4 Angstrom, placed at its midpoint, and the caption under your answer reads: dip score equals 0.24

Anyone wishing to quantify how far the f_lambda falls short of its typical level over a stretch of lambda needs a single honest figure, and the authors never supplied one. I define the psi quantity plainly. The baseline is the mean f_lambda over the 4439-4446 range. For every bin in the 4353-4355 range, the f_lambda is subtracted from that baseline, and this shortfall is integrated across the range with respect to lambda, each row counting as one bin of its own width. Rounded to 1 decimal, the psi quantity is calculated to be 0.5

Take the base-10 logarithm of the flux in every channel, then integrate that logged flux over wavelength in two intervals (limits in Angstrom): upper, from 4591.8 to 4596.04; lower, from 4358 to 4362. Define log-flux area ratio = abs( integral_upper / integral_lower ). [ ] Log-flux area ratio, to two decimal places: 0.24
